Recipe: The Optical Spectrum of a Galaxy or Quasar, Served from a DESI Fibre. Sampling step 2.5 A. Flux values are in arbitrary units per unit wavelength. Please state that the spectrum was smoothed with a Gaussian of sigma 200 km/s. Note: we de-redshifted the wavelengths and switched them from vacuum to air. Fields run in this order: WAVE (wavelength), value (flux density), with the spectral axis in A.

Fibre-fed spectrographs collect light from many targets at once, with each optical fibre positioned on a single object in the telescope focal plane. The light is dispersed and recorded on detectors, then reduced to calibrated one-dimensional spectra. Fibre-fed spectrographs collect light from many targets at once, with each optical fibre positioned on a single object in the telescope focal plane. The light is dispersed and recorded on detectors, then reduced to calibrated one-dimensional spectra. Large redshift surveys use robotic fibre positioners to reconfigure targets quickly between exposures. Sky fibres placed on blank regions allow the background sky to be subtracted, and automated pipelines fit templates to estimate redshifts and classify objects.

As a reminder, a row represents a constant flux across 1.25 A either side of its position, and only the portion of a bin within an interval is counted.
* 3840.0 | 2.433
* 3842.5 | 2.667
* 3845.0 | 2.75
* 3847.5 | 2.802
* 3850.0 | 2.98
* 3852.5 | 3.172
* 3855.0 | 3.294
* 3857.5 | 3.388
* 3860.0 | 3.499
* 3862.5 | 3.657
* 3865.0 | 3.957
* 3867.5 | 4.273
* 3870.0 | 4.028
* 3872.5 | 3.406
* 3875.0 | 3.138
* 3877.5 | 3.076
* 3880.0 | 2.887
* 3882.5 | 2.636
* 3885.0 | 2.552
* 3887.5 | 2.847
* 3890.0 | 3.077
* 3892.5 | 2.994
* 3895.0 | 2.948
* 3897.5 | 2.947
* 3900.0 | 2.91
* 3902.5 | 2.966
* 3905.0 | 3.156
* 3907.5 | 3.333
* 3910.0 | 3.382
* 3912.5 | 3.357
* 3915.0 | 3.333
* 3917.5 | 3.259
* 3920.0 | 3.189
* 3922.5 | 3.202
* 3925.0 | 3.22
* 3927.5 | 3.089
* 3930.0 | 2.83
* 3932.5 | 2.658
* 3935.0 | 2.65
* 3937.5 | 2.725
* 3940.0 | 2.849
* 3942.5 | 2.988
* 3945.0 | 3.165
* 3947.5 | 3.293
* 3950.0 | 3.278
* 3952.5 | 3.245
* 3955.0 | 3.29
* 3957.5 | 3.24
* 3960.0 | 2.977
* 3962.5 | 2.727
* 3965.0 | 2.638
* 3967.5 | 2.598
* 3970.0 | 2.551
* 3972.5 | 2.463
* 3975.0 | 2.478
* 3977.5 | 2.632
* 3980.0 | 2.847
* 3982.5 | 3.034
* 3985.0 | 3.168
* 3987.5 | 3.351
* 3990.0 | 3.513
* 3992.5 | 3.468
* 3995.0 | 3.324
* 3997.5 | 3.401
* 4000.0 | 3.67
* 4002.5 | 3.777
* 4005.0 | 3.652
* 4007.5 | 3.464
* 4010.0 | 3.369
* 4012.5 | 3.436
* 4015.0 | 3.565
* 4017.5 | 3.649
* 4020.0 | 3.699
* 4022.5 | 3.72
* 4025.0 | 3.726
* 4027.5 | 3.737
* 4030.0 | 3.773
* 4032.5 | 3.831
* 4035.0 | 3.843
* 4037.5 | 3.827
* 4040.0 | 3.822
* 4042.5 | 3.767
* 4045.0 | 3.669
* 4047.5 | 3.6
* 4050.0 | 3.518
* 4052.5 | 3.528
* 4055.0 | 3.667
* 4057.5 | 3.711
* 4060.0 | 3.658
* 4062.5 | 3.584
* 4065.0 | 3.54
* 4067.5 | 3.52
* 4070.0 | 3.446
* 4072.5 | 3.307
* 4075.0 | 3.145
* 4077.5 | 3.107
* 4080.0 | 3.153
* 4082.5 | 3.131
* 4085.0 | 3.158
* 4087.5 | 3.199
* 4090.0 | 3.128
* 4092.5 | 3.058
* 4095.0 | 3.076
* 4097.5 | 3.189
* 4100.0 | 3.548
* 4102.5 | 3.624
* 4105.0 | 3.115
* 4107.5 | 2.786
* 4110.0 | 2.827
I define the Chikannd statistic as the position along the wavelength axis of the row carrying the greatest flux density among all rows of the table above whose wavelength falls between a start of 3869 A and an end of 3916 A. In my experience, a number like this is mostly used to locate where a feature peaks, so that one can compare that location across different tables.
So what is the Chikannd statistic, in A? 3870.0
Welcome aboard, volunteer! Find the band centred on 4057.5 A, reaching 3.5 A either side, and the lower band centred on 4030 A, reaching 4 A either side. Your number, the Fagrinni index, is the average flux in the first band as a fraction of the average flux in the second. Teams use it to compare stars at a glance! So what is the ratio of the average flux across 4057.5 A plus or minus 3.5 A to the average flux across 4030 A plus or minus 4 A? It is 0.97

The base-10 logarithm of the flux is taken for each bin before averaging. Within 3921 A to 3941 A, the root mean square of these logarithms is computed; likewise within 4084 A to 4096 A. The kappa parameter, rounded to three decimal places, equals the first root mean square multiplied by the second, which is 0.229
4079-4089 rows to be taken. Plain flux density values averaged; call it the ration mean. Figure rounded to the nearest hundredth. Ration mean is 3.16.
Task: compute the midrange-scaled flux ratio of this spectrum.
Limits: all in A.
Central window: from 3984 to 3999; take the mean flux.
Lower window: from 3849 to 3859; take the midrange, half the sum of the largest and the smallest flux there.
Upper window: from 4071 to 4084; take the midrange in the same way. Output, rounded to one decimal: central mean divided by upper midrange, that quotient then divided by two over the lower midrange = 1.7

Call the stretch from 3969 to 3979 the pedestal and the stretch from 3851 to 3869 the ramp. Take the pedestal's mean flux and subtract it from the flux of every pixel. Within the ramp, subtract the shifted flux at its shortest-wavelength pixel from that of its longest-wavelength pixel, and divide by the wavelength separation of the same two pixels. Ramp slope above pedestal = 0.073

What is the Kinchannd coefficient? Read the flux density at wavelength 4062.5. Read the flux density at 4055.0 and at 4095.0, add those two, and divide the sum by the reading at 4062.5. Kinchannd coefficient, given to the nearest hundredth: 1.88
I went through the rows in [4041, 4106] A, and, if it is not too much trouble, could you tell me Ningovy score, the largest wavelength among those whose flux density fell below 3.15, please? 4105.0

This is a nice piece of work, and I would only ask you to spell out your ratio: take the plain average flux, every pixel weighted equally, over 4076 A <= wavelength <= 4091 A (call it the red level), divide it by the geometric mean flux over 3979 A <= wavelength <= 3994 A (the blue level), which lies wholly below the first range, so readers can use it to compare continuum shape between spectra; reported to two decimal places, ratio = 0.98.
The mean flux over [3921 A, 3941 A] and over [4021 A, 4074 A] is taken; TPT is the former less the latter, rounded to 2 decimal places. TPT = -0.75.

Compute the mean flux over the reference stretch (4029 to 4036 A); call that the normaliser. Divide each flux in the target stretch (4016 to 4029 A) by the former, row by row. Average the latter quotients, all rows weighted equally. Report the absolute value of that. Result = 0.97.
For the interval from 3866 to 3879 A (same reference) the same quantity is 0.94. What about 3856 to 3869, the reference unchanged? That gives 0.98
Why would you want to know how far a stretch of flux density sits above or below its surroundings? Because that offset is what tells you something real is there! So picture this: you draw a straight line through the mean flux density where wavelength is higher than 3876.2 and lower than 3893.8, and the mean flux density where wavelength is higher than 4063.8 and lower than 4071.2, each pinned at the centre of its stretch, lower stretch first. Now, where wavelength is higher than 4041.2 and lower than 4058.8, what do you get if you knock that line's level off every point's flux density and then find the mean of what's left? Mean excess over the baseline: 0.20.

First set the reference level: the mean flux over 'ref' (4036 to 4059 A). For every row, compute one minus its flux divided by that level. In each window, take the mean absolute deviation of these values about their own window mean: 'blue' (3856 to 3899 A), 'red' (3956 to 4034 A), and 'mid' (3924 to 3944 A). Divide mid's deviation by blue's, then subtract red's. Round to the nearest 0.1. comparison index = 0.3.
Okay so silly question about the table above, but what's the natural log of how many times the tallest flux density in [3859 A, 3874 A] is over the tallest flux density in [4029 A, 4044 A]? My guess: 0.11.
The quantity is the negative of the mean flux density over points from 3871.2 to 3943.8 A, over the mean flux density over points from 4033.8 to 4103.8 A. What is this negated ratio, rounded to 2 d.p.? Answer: -0.88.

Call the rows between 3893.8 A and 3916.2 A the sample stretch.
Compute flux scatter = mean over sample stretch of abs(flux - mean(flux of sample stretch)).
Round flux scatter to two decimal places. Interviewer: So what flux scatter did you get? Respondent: 0.18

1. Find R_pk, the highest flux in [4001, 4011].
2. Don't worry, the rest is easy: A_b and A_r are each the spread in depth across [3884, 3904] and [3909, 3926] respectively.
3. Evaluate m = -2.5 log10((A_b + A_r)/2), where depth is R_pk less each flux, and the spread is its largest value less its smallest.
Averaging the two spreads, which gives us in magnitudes 1.1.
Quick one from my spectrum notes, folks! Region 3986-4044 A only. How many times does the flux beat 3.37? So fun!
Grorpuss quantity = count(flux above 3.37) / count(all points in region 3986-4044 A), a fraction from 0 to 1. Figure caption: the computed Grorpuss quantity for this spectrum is 0.87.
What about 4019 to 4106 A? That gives 0.66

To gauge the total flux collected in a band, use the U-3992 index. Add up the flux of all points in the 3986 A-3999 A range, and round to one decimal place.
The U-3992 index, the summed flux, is 17.1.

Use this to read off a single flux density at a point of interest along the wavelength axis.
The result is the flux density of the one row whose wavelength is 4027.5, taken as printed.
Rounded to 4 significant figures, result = 3.737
